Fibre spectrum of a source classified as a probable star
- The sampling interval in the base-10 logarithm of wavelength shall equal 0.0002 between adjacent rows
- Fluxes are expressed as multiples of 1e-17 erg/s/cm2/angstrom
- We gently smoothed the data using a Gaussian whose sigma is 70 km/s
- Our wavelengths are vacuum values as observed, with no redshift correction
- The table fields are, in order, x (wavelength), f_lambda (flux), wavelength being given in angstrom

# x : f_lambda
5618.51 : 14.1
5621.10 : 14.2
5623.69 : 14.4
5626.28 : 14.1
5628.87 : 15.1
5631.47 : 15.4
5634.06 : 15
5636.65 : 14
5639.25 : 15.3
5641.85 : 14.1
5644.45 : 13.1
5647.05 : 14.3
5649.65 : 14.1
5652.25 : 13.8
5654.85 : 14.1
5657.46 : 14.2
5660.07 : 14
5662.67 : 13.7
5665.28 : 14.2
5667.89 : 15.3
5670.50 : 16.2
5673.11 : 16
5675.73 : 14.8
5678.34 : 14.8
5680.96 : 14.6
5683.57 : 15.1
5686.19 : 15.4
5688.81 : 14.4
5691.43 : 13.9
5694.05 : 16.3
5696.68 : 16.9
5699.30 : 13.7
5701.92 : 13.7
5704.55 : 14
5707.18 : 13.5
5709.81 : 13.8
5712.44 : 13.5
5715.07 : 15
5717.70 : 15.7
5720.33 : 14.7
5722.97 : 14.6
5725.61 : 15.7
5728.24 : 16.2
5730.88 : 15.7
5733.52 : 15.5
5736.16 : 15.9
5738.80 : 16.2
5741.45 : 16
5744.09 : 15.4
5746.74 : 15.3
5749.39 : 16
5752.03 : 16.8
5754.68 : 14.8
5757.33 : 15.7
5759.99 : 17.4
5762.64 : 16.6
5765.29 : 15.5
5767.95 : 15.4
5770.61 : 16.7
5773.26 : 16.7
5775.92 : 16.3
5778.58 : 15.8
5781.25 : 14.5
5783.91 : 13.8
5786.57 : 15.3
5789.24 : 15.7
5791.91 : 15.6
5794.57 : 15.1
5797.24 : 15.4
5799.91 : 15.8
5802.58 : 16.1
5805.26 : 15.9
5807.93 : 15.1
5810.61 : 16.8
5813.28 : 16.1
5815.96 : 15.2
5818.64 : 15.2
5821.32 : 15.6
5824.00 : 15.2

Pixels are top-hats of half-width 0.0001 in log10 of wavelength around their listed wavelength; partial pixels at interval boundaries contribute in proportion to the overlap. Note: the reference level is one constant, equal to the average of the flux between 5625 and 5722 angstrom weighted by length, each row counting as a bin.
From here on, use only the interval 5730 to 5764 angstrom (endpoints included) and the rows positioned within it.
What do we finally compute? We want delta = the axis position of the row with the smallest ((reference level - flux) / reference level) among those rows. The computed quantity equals 5759.99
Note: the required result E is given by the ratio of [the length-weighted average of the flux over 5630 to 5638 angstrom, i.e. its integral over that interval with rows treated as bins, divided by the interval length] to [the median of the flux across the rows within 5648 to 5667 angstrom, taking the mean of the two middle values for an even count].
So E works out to 1.05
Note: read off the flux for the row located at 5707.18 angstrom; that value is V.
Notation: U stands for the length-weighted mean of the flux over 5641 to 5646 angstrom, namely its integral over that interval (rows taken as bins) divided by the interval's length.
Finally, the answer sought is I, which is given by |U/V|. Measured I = 1.01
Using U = 13.6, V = 13.5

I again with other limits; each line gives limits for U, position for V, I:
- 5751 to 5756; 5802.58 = 0.98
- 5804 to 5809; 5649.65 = 1.10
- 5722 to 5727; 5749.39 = 0.95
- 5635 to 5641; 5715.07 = 0.98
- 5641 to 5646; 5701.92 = 0.99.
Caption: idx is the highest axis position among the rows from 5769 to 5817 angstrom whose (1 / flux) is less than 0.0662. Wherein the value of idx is 5815.96 angstrom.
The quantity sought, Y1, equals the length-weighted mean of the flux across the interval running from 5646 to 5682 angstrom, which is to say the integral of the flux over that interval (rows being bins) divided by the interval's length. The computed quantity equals 14.6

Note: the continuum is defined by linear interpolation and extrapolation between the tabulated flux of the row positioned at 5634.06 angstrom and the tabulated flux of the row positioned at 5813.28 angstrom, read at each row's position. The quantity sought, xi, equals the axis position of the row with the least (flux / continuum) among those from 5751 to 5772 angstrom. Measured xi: 5754.68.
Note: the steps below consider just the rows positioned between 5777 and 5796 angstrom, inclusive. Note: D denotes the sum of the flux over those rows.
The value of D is 106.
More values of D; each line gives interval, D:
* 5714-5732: 108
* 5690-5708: 102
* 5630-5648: 101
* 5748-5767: 113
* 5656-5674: 104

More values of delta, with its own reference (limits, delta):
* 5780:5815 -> 5810.61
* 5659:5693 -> 5670.50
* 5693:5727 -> 5696.68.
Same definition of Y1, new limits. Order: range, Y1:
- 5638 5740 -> 14.8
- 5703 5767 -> 15.4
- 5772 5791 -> 15.4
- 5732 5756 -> 15.8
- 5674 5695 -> 14.9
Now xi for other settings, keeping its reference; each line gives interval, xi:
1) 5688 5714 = 5712.44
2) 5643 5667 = 5644.45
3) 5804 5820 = 5807.93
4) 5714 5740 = 5722.97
